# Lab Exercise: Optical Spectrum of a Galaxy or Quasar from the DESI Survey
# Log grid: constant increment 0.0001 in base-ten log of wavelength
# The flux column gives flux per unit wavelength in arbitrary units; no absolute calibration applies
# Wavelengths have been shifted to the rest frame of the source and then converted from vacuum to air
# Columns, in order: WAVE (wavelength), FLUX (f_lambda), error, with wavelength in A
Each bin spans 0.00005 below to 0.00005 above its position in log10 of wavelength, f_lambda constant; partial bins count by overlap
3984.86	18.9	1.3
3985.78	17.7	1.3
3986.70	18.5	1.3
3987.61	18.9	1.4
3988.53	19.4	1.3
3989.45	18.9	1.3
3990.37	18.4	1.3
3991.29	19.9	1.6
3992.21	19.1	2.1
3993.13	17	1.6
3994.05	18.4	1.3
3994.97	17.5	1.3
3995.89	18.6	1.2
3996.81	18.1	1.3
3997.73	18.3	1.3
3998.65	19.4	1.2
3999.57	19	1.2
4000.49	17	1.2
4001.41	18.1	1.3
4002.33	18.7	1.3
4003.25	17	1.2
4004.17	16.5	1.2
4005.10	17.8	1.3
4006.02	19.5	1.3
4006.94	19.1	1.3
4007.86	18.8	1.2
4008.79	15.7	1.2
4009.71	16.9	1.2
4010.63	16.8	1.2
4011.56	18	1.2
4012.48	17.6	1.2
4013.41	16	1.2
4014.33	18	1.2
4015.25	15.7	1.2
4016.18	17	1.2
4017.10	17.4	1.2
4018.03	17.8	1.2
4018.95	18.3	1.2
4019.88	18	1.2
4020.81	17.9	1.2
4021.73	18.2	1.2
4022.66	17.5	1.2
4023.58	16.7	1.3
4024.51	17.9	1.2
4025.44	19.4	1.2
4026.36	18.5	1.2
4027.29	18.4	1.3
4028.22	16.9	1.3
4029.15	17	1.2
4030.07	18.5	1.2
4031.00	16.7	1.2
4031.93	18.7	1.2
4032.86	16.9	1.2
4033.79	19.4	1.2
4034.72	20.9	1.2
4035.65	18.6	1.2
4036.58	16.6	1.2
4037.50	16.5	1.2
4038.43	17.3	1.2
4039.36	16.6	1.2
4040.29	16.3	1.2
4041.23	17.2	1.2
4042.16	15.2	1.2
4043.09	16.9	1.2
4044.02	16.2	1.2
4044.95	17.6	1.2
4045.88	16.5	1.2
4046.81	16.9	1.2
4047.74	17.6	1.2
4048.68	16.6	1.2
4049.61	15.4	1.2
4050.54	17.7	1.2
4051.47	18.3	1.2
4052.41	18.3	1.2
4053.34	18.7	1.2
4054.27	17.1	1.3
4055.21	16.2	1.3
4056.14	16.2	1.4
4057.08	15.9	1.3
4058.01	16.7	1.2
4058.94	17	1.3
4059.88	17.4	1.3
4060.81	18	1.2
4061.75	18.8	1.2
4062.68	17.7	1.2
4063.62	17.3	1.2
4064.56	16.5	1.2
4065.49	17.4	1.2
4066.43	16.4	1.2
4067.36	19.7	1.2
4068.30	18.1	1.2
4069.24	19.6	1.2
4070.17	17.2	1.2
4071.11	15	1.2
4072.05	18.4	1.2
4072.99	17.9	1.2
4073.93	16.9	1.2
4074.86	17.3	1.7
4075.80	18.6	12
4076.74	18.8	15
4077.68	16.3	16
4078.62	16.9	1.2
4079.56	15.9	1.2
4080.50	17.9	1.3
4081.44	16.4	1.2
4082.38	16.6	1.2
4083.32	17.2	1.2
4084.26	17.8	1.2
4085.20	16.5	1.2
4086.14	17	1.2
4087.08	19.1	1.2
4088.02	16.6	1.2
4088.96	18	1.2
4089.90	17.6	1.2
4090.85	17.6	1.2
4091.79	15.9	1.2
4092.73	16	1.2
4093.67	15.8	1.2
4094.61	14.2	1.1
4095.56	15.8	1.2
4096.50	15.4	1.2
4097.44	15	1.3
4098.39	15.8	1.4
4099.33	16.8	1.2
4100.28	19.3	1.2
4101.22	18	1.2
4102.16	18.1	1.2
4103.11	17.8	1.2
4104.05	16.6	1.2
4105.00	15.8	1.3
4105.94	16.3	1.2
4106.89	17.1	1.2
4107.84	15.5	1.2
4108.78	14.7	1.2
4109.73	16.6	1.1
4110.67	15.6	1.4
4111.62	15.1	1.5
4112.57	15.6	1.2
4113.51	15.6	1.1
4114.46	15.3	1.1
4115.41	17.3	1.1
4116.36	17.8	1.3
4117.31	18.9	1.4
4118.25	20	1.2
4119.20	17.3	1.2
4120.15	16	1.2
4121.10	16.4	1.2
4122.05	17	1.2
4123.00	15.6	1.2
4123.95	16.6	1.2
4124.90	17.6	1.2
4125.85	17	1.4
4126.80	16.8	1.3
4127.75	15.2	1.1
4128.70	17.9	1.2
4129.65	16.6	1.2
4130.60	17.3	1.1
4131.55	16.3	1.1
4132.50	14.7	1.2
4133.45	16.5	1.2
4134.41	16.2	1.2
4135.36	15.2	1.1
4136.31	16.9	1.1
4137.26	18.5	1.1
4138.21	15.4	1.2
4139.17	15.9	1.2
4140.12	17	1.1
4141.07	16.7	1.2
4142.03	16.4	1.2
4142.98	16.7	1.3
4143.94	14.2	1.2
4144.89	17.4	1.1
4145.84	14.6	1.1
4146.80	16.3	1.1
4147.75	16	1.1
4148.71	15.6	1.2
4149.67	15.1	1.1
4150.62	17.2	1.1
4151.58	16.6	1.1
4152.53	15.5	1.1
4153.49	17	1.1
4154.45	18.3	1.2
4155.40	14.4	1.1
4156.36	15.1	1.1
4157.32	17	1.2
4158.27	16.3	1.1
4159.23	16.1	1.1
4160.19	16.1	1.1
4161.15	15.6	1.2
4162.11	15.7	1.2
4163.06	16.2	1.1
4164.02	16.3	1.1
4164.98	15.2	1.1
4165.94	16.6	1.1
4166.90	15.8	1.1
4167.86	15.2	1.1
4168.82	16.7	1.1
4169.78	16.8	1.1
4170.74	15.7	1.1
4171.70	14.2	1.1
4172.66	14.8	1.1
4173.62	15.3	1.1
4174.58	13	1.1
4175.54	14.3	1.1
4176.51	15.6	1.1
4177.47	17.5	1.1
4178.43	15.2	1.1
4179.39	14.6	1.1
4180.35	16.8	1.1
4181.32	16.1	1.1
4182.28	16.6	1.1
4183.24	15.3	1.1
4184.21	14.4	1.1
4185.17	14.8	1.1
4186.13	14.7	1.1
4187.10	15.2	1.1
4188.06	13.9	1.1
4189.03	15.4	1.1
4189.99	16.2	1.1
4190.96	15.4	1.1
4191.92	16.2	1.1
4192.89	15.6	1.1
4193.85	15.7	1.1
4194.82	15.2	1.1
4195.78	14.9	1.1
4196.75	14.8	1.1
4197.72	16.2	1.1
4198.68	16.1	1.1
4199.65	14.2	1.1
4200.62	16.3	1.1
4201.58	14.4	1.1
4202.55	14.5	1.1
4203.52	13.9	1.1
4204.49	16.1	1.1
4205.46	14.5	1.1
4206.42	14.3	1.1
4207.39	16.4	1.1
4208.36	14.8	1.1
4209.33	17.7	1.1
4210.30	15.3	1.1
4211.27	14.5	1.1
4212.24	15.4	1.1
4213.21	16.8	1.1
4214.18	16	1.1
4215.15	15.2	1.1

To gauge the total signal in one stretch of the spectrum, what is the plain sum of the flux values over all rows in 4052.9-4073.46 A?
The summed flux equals 383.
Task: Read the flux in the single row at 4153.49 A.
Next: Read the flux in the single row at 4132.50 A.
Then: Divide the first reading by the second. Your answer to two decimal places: 1.16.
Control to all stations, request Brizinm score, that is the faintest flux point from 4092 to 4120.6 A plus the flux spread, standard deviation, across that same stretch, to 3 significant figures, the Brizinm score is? 15.6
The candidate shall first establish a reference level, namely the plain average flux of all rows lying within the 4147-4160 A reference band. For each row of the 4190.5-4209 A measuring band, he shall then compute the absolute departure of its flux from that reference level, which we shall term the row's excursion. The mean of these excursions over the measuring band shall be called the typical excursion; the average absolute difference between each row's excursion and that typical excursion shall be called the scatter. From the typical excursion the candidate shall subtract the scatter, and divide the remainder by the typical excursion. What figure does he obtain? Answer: 0.31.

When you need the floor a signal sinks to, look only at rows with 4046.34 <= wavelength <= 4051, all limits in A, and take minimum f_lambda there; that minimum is 15.4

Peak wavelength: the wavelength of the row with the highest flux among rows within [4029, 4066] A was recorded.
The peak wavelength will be 4034.72 A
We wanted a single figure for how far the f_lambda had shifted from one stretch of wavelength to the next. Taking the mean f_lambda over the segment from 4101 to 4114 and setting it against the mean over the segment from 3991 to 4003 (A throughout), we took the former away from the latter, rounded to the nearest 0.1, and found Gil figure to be 2.1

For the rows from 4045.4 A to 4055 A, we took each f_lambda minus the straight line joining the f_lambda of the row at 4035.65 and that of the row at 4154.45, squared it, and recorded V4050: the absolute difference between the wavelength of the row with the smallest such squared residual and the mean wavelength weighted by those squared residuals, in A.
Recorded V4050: 4.5 A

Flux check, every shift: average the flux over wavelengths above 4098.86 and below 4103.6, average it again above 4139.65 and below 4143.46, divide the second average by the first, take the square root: 0.96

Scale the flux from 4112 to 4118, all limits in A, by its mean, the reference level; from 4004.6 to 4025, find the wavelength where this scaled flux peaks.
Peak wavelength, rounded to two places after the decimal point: 4006.02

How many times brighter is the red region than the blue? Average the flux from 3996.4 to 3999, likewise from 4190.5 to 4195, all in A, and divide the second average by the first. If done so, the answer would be 0.84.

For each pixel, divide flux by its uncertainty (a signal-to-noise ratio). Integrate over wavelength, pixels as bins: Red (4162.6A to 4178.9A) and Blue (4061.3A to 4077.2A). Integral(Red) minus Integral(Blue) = 26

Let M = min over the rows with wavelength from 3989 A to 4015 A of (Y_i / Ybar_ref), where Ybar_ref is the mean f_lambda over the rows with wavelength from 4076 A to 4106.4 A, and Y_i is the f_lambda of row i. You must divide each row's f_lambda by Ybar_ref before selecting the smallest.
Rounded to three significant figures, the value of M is 0.932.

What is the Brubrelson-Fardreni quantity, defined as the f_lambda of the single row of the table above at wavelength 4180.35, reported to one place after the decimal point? 16.8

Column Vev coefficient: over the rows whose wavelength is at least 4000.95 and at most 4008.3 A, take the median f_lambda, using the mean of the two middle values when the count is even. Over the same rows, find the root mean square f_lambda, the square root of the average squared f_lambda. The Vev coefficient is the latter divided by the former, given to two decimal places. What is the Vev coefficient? 0.99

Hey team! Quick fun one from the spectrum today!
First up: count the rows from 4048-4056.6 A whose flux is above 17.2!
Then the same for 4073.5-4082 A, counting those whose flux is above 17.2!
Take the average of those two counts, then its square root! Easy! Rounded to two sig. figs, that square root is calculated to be 2.0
